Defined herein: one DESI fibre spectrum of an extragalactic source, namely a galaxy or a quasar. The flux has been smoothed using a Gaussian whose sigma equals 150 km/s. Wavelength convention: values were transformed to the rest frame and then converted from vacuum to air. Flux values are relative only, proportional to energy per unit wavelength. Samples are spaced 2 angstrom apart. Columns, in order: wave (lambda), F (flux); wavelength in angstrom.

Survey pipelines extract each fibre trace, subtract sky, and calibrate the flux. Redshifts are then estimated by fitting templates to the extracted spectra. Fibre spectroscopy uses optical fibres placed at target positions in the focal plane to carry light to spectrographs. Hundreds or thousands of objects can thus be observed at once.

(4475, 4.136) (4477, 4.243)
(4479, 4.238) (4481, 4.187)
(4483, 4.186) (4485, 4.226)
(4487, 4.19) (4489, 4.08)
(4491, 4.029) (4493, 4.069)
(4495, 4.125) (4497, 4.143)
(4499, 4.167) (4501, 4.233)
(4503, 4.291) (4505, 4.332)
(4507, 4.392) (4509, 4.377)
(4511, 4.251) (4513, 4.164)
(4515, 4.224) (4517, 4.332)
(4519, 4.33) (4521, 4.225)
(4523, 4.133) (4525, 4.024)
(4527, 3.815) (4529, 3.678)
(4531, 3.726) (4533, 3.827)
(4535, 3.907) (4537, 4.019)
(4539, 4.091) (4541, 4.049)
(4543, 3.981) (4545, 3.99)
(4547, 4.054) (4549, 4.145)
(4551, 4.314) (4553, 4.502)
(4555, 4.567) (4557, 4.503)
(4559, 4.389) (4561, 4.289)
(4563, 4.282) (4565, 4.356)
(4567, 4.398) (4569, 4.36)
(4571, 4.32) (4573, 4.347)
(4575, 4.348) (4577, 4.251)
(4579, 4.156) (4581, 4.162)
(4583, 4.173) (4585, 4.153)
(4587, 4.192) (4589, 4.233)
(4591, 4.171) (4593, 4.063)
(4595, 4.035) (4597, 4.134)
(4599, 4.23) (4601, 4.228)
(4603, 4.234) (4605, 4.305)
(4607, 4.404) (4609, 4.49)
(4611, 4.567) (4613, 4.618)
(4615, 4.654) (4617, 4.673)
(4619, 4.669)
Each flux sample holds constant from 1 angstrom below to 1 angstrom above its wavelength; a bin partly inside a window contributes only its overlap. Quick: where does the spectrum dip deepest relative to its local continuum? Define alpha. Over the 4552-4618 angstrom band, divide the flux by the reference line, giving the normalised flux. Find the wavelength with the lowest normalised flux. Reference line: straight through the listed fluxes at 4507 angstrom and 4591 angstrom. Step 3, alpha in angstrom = 4595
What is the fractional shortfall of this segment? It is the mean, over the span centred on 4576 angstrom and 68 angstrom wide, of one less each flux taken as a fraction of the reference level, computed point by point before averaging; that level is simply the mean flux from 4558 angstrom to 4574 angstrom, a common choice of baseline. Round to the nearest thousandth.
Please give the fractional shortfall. 0.020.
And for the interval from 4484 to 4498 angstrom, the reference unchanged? 0.051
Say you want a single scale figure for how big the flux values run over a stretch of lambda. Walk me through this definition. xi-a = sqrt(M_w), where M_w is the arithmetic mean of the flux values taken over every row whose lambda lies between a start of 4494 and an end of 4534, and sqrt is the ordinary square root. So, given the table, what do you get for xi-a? 2.03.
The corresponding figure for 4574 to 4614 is 2.06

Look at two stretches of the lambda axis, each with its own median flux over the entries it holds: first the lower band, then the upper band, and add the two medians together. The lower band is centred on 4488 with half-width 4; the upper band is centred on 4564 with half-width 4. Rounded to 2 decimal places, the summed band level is 8.46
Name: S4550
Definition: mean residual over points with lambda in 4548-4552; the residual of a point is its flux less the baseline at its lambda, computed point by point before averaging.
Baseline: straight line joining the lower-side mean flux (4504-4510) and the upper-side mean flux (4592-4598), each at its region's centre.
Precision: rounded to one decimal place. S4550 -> 0.0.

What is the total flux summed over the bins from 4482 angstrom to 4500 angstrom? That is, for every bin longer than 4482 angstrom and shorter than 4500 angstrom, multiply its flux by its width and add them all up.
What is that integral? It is 74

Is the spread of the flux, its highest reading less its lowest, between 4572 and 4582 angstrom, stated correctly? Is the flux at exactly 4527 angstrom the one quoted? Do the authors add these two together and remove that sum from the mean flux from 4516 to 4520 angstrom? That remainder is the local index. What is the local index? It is 0.3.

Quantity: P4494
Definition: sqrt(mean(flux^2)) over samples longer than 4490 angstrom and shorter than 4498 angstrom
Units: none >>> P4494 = 4.09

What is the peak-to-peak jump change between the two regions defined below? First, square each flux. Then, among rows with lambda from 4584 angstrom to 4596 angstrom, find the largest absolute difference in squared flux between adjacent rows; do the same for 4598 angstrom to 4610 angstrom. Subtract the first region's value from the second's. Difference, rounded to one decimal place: 0.0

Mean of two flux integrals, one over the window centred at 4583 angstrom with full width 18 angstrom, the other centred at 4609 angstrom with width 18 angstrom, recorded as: 78.0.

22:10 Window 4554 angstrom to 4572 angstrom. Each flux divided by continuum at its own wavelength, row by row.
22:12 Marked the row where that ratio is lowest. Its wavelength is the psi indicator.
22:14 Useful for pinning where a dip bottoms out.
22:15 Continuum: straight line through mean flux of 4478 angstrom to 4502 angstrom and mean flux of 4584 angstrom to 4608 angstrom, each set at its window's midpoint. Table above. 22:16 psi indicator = 4563 angstrom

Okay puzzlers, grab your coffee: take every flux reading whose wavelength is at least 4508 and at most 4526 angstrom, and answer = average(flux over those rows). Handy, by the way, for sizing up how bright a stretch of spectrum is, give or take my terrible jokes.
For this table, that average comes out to 4.23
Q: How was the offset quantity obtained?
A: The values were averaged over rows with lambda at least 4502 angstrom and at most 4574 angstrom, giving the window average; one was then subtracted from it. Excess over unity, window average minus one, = 3.19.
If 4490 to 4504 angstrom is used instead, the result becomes 3.15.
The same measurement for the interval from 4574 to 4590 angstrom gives 3.21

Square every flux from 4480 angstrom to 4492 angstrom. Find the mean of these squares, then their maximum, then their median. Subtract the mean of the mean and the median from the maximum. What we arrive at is 0.48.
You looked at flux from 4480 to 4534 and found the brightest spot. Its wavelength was 4507 angstrom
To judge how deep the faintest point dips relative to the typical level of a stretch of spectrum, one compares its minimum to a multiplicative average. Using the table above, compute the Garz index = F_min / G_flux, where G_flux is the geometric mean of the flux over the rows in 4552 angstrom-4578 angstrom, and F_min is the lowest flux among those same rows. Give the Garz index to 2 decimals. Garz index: 0.97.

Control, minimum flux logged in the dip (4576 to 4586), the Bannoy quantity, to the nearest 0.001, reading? 4.153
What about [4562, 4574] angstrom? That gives 4.282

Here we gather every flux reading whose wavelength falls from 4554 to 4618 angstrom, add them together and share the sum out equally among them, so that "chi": 4.32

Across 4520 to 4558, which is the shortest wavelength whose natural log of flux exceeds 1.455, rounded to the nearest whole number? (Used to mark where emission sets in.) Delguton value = 4551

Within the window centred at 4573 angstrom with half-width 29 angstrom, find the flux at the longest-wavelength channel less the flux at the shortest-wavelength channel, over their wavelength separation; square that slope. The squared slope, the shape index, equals 0.0000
